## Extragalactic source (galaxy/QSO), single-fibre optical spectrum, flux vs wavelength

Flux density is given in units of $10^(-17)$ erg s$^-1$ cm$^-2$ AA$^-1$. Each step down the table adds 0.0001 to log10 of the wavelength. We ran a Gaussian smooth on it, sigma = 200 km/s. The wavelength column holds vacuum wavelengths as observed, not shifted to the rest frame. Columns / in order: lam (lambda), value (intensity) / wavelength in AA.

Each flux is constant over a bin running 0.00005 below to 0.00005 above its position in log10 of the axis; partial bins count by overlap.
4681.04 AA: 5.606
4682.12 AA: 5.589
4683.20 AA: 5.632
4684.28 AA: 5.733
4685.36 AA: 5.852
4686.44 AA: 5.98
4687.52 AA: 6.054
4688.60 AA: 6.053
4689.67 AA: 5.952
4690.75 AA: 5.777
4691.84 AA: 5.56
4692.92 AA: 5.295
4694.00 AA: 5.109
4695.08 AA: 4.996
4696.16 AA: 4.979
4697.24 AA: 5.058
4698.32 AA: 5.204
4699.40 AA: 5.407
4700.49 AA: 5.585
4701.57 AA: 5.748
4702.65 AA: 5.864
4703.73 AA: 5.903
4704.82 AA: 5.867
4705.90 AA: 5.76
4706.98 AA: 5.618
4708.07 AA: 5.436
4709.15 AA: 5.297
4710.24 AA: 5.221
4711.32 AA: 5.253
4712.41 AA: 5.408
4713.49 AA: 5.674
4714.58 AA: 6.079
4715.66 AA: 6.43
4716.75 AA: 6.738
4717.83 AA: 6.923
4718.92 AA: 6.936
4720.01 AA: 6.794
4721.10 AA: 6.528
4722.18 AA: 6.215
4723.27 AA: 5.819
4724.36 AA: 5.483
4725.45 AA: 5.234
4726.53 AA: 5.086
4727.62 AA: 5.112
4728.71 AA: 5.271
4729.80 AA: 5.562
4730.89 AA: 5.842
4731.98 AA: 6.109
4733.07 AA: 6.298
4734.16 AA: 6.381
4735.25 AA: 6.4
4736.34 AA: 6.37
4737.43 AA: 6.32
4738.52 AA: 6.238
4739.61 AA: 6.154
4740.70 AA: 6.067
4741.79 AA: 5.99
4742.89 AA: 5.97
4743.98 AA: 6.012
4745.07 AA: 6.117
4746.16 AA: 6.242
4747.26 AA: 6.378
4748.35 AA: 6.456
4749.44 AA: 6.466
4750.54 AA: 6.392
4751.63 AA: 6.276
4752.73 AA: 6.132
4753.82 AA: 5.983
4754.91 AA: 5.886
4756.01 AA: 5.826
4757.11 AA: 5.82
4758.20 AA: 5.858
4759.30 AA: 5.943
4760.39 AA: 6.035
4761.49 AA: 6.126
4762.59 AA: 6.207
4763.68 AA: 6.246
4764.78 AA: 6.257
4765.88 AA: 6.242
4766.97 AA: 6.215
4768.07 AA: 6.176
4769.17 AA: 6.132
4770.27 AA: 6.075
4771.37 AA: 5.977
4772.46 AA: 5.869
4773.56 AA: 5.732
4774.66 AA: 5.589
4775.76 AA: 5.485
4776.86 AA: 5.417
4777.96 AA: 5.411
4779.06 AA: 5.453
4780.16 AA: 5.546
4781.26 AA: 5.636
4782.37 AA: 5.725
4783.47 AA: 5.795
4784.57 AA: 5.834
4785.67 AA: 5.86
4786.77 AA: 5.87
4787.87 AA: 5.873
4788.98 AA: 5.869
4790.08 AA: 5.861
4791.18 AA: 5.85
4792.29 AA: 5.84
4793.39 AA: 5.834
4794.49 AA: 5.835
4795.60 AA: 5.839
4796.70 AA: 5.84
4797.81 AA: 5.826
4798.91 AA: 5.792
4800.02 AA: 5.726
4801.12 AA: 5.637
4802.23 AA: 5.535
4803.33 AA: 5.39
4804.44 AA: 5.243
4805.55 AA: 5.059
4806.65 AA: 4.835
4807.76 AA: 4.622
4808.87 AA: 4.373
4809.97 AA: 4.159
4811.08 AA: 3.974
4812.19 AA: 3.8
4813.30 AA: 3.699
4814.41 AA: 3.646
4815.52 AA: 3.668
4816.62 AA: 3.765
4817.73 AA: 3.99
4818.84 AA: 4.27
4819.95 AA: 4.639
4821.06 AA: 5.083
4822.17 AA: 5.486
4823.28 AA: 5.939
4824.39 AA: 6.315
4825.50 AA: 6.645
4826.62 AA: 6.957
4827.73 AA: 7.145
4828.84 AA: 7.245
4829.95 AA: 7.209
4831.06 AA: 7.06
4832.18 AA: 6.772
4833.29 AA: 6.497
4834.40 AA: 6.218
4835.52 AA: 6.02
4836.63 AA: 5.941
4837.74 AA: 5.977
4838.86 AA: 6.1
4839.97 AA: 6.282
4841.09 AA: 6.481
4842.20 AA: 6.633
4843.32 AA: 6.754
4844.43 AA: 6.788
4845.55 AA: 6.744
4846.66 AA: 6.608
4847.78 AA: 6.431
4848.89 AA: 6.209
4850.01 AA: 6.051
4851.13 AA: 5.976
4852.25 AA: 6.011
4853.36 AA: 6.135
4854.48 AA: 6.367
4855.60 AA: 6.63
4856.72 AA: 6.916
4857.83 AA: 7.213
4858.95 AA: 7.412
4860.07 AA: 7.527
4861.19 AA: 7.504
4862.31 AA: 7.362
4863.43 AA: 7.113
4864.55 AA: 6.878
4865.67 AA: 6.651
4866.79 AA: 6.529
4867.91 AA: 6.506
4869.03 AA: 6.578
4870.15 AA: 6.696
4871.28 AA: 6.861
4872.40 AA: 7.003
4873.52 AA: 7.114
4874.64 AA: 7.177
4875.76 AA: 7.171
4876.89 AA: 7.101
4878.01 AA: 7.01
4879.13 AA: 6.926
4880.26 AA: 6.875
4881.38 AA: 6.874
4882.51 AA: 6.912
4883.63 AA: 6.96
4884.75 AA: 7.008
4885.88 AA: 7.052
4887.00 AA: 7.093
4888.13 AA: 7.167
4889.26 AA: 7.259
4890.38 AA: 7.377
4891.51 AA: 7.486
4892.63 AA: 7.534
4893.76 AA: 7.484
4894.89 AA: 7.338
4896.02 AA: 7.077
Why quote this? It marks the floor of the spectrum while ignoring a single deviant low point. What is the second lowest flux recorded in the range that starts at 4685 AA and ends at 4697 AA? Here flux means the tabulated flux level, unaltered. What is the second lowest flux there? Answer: 4.996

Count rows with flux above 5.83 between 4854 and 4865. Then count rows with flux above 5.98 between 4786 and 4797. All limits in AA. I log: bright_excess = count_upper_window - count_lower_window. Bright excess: 10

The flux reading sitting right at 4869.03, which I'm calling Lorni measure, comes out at 6.578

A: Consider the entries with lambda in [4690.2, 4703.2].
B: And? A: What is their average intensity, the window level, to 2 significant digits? 5.4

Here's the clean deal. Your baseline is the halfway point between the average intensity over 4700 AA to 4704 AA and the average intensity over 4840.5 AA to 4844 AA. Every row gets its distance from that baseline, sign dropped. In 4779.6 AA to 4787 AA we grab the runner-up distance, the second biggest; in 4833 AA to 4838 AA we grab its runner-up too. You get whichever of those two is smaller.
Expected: 0.26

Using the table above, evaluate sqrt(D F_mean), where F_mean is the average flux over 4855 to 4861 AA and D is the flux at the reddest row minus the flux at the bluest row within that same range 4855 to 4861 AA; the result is 2.5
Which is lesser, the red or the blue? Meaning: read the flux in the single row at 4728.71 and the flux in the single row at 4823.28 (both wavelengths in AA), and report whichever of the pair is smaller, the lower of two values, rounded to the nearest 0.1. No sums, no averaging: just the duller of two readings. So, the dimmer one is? 5.3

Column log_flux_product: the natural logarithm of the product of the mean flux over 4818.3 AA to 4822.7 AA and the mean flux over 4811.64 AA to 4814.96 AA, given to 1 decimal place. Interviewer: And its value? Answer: 2.9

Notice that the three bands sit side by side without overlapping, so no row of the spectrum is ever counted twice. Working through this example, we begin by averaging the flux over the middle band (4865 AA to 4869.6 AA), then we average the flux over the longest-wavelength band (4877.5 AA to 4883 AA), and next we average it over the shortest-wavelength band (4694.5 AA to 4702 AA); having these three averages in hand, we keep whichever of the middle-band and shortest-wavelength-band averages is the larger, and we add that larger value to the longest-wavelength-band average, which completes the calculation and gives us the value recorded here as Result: 13.5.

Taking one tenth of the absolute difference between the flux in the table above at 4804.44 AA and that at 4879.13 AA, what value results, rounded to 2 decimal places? 0.17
